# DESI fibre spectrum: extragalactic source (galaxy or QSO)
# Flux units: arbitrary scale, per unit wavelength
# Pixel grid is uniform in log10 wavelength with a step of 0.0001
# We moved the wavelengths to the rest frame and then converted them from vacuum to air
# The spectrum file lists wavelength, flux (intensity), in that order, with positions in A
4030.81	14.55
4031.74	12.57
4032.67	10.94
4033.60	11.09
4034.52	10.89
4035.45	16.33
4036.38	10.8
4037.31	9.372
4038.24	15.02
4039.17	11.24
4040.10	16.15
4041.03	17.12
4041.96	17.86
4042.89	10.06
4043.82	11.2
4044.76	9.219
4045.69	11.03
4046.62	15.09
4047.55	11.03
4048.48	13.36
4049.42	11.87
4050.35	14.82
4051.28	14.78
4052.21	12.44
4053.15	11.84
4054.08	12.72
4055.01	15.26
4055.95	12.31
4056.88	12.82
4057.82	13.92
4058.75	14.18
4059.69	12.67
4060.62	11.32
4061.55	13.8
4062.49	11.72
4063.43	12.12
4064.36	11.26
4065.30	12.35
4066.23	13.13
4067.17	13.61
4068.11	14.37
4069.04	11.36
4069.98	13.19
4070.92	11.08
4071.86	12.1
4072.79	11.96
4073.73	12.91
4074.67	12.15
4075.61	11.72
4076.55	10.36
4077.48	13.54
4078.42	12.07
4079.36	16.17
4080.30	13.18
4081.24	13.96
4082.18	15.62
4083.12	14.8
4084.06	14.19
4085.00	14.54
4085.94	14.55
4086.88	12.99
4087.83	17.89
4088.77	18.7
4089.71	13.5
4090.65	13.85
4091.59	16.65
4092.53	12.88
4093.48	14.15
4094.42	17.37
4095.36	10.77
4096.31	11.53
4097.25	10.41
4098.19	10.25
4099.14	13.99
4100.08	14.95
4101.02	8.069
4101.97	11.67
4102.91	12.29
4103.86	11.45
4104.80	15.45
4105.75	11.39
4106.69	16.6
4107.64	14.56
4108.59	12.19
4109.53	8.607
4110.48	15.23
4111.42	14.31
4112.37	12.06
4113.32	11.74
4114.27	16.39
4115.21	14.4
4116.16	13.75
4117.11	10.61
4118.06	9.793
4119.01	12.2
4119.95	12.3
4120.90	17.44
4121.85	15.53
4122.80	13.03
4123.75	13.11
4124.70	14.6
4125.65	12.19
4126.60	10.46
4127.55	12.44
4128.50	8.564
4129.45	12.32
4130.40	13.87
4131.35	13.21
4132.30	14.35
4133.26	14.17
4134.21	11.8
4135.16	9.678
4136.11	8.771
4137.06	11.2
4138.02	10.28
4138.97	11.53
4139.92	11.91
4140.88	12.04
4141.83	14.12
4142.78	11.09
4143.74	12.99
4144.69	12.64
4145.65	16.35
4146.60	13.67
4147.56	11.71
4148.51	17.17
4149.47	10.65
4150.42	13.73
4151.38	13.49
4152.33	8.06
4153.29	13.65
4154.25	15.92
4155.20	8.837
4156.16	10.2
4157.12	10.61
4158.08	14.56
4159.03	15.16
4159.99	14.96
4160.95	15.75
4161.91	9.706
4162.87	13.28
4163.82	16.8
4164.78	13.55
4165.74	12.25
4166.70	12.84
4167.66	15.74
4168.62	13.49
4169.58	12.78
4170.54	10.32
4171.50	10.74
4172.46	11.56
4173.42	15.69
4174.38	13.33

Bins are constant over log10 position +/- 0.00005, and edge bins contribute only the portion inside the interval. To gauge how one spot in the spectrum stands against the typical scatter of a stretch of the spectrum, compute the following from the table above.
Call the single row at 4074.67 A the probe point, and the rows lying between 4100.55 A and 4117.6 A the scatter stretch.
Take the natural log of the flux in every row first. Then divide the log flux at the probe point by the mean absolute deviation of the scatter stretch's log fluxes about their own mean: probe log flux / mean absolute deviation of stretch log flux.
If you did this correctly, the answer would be 15.7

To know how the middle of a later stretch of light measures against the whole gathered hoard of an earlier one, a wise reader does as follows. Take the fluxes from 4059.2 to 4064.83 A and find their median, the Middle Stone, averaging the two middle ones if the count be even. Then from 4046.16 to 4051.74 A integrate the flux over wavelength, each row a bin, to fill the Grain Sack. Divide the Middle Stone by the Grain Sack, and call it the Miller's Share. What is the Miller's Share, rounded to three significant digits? 0.158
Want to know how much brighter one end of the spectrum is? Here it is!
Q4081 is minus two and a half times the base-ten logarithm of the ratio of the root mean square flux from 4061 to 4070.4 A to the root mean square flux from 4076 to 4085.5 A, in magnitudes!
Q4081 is 0.10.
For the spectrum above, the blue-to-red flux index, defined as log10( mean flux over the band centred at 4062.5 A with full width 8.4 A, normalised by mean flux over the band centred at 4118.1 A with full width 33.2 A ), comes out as -0.016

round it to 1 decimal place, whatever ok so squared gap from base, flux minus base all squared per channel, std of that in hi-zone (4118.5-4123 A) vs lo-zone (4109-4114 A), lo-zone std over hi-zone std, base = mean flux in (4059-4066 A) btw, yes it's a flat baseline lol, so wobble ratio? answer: 0.5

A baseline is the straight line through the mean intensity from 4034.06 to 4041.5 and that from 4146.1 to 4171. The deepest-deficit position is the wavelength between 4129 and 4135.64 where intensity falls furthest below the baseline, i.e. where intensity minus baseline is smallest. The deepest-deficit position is 4135.16 A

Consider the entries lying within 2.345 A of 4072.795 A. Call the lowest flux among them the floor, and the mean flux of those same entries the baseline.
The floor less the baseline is -1.0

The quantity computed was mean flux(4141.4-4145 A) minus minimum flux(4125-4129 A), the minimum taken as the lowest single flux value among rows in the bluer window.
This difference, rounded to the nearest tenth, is 4.1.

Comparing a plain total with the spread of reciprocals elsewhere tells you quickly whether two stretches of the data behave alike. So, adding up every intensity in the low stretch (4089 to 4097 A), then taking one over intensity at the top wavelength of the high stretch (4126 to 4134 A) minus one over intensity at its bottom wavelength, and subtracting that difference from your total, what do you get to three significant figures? 111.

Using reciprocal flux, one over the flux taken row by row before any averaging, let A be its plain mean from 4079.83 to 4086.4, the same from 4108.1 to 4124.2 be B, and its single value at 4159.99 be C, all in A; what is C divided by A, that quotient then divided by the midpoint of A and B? 12.9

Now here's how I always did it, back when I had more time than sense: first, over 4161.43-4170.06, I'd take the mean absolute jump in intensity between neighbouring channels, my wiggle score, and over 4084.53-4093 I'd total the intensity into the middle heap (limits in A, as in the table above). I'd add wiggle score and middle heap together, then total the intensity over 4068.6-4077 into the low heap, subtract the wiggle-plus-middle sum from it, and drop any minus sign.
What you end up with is 31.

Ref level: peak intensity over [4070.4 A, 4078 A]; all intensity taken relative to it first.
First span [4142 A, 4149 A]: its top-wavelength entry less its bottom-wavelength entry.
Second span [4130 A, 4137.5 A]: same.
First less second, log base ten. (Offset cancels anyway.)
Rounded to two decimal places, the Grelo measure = 0.94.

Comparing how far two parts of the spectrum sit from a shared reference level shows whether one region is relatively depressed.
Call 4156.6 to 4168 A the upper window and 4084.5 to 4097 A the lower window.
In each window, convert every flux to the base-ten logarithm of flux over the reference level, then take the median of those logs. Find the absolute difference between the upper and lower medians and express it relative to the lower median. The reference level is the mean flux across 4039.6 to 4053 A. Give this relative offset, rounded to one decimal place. 0.1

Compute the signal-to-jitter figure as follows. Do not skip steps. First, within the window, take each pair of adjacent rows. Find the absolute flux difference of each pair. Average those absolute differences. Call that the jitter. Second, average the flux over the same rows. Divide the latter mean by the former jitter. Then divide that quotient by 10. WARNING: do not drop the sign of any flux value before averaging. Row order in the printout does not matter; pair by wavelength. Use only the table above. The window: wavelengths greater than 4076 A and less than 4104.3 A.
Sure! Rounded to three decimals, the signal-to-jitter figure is 0.603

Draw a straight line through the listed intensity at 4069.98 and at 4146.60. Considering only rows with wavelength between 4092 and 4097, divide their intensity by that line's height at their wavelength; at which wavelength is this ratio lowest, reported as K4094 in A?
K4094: 4095.36 A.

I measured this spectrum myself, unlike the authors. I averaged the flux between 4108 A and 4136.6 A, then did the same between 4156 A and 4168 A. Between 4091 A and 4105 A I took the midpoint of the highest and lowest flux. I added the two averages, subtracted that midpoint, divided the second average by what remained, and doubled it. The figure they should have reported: 2.01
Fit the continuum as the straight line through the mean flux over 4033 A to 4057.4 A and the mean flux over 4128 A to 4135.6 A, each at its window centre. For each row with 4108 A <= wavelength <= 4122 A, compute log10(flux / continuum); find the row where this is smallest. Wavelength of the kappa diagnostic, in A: 4109.53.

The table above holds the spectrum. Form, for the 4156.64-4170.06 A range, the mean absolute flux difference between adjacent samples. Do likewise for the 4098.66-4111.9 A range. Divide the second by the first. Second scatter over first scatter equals 1.4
